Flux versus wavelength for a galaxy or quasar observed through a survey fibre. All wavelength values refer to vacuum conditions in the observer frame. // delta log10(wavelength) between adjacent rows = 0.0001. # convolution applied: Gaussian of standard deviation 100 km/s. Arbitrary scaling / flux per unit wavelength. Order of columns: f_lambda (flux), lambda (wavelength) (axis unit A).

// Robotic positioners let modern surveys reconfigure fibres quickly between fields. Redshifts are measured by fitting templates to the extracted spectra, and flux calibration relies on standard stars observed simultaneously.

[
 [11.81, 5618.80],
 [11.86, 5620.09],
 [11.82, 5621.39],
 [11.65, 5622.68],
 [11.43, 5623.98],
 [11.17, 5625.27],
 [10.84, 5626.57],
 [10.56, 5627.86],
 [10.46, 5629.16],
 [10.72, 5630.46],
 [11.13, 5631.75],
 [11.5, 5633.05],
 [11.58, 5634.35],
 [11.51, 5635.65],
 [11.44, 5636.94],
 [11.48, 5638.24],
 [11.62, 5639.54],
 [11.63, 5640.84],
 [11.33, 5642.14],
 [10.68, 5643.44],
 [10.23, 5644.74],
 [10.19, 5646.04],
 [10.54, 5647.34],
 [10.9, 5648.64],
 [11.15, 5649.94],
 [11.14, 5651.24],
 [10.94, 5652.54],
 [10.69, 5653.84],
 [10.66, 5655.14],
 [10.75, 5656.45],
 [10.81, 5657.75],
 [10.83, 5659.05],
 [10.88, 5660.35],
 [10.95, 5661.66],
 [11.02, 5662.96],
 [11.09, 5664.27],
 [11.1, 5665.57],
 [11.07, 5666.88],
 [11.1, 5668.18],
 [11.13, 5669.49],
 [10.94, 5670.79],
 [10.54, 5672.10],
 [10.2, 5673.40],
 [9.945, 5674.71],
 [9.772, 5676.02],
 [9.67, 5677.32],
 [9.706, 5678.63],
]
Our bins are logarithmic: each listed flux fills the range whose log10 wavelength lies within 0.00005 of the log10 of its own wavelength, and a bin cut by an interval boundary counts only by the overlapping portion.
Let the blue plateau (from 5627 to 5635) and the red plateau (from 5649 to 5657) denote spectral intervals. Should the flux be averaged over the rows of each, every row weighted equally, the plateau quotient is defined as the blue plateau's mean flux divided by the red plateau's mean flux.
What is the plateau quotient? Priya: 1.009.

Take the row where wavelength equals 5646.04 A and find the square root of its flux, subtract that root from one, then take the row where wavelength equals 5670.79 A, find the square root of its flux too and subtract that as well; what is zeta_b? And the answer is -5.50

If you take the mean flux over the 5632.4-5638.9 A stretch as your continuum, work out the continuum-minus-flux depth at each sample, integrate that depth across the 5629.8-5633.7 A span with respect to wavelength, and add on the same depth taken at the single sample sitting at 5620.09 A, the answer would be 1.1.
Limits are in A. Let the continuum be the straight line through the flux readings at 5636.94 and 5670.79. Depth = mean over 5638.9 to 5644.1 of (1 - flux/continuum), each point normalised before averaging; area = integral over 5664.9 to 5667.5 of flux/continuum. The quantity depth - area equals -2.6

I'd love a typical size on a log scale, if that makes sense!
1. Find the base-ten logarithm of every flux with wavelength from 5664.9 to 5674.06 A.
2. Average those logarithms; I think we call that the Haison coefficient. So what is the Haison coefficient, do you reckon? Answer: 1.04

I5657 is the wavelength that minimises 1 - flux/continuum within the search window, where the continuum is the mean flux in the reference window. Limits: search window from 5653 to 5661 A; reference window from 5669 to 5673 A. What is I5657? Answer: 5660.35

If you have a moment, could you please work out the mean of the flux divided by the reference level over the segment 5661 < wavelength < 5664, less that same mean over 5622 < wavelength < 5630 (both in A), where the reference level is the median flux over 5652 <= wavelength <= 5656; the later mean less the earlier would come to 0.00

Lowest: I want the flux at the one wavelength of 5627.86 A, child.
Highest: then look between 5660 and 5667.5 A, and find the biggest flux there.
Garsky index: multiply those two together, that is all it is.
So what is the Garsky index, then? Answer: 117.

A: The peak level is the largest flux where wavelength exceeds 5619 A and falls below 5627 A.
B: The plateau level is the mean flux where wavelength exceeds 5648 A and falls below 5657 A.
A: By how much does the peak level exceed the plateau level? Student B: 0.97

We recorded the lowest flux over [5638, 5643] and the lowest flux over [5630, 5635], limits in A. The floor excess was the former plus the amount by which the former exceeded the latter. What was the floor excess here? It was 11.9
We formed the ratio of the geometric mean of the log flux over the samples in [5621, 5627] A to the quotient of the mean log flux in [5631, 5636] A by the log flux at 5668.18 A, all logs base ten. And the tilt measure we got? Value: 1.04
